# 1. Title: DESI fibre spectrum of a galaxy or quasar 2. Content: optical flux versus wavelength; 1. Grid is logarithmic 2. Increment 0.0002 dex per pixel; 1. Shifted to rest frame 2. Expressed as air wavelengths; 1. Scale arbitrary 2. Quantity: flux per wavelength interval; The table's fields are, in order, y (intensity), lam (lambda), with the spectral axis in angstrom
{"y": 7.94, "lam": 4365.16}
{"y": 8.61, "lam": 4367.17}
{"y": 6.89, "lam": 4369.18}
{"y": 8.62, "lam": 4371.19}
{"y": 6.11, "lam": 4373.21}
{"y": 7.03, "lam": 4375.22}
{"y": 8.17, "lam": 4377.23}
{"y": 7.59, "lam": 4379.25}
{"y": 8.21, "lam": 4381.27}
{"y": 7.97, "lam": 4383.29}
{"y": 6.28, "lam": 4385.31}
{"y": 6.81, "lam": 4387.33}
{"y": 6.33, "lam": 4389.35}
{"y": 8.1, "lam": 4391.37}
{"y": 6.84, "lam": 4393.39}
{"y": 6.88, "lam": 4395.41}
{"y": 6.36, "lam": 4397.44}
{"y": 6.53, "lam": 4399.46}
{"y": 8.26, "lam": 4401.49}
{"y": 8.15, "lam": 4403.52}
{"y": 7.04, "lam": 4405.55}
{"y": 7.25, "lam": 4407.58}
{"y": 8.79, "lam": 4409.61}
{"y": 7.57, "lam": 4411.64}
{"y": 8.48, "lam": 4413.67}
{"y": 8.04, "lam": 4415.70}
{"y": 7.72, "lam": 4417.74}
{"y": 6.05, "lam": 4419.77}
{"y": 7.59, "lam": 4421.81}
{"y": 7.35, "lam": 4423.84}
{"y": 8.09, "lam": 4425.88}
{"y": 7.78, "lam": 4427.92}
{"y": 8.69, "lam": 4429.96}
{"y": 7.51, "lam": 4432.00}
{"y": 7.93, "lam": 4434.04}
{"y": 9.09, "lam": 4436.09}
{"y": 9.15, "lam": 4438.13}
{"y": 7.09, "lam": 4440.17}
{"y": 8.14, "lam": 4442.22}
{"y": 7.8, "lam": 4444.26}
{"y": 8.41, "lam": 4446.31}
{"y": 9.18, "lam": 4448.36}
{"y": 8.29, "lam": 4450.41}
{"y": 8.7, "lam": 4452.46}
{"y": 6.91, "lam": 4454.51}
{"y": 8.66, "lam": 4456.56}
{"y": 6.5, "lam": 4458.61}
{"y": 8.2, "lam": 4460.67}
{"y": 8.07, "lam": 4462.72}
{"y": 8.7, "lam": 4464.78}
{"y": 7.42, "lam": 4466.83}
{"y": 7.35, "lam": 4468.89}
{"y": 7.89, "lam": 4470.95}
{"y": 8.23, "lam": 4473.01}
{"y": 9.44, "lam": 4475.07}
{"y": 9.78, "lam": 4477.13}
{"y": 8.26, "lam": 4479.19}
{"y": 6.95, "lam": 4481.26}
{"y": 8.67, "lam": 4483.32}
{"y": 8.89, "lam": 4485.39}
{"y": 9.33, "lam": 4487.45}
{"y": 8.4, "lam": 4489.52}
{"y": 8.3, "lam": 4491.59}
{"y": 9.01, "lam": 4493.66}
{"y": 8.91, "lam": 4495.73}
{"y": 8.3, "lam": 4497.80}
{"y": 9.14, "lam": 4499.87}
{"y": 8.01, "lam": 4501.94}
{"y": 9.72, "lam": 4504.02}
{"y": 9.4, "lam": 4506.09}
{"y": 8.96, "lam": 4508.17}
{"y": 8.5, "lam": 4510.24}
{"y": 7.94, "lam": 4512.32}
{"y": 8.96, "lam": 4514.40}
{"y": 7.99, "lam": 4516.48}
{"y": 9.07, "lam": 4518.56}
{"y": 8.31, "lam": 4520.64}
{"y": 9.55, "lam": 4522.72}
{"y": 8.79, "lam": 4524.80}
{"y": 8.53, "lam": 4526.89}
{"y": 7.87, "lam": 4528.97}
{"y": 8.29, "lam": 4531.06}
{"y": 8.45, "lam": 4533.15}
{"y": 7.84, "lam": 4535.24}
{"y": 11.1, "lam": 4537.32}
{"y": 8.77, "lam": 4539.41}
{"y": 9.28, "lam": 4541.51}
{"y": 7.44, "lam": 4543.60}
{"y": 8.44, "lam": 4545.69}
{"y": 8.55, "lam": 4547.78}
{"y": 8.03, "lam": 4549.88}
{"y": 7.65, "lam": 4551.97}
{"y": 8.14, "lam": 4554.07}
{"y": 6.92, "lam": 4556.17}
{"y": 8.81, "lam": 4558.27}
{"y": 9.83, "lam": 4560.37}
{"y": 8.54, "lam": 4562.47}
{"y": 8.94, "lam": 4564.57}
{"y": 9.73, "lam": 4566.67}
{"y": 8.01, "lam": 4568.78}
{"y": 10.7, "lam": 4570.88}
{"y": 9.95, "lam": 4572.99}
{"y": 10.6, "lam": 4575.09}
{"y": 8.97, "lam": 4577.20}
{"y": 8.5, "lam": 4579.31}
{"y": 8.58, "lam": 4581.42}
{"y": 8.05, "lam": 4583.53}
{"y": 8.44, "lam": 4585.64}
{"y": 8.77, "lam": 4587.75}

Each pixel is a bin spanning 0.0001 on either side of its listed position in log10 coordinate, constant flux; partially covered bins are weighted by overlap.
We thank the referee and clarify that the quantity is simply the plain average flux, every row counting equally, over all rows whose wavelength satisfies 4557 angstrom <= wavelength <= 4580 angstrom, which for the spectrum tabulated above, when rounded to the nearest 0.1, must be 9.3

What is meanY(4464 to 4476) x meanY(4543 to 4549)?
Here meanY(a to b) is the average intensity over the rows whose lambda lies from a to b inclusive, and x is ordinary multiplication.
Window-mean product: 67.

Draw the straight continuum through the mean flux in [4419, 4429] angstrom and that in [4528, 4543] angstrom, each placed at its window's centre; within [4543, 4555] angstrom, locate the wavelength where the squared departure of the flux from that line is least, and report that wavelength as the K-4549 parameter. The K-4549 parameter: 4547.78 angstrom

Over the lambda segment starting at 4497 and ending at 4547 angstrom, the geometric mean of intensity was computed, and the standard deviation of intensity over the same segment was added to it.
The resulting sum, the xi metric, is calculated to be 9.4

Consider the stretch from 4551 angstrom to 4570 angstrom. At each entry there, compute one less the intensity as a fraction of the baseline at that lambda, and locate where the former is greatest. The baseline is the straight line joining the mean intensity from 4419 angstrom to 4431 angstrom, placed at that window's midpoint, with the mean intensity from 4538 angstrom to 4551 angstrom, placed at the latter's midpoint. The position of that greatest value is 4556.17 angstrom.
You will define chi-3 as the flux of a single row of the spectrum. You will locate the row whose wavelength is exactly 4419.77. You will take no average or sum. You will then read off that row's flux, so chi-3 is 6.05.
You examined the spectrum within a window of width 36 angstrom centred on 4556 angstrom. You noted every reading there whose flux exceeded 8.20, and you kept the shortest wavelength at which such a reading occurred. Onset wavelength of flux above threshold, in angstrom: 4539.41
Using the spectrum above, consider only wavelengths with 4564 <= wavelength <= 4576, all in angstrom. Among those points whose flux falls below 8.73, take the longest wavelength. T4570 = 4568.78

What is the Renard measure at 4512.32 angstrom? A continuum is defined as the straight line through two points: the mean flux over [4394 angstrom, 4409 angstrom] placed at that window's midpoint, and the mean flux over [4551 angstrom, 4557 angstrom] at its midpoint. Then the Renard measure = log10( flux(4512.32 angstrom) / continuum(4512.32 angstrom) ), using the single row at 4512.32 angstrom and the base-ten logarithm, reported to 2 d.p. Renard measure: 0.03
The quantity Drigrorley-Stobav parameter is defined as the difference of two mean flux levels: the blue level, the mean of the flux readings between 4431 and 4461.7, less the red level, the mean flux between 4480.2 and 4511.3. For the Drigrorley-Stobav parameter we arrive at -0.6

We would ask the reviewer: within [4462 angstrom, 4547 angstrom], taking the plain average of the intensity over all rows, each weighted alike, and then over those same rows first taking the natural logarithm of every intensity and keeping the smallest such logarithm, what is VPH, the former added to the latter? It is 10.53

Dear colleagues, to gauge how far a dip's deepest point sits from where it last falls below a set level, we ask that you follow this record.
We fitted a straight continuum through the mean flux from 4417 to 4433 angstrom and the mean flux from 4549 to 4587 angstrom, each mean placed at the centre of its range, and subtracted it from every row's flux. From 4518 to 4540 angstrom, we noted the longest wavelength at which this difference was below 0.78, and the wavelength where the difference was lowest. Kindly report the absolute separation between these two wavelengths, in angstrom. 4.2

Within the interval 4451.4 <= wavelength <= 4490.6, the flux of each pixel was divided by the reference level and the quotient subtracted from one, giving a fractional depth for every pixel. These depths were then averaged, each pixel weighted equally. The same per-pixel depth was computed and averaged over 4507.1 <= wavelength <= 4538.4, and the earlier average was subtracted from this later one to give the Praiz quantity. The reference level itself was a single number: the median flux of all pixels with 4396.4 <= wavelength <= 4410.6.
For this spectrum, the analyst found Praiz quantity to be -0.062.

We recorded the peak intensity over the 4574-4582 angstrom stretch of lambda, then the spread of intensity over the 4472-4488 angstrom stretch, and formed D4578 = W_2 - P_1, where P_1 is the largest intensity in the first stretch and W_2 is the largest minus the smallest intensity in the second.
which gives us -7.8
